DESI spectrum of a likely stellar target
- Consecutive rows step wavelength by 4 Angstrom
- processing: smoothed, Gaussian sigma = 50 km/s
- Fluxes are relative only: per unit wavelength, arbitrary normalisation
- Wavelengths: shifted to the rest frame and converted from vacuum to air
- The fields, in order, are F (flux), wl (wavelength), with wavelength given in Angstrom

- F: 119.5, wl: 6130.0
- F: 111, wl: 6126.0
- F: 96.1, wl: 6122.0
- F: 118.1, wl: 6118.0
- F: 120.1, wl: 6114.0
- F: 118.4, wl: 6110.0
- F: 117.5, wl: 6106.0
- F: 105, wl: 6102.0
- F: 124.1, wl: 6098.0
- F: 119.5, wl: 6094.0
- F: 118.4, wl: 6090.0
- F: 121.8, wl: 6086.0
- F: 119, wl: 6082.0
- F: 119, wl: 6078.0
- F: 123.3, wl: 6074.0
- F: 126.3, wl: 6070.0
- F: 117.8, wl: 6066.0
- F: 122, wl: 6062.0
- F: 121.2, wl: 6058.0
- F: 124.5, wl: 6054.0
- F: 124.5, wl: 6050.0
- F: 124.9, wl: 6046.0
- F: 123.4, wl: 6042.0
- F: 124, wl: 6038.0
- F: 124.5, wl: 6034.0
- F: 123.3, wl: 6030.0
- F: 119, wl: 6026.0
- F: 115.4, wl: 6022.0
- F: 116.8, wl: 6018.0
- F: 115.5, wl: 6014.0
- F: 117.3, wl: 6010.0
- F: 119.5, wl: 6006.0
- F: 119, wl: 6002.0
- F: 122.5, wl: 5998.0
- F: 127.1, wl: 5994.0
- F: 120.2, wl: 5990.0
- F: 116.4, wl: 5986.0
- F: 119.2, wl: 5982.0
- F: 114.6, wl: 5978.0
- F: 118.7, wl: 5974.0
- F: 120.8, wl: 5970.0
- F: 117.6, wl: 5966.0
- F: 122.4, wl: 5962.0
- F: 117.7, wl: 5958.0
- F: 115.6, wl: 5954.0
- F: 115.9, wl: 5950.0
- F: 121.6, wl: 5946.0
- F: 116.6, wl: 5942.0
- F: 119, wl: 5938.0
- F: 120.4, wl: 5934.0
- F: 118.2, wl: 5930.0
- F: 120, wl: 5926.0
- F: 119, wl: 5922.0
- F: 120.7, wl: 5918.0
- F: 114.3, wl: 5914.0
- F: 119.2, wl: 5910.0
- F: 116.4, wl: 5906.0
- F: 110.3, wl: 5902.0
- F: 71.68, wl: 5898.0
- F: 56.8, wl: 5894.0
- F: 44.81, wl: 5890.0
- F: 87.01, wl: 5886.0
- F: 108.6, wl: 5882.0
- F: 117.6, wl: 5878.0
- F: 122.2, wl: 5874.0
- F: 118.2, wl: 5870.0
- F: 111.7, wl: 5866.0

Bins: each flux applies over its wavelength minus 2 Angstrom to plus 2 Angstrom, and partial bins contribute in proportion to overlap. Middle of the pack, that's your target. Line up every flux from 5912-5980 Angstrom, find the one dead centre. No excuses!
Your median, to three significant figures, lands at 119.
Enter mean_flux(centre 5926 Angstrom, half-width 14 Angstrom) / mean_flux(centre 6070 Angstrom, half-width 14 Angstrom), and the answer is 0.98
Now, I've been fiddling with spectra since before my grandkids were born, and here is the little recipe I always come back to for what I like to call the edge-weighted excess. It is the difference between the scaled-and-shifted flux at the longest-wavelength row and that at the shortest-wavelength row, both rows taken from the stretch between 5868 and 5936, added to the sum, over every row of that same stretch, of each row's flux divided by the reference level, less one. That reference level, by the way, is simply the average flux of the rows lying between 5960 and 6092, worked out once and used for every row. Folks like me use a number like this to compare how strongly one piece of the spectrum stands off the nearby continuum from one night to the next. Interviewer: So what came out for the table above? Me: -2.2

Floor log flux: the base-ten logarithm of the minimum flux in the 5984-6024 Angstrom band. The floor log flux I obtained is 2.06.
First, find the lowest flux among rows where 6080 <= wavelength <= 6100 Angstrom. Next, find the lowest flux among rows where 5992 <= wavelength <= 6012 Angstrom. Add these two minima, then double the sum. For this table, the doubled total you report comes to 471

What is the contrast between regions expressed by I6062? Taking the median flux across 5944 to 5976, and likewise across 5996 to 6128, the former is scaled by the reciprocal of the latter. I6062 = 0.99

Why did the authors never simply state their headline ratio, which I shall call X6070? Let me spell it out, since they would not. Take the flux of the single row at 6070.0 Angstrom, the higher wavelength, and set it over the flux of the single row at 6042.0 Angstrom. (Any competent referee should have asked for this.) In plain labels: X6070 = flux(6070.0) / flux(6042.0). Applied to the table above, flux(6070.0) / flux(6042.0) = 1.02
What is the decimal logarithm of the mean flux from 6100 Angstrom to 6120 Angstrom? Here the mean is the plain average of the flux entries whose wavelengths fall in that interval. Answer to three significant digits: 2.06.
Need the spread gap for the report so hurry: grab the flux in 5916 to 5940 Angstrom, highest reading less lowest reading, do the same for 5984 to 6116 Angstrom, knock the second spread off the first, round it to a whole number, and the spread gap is -20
